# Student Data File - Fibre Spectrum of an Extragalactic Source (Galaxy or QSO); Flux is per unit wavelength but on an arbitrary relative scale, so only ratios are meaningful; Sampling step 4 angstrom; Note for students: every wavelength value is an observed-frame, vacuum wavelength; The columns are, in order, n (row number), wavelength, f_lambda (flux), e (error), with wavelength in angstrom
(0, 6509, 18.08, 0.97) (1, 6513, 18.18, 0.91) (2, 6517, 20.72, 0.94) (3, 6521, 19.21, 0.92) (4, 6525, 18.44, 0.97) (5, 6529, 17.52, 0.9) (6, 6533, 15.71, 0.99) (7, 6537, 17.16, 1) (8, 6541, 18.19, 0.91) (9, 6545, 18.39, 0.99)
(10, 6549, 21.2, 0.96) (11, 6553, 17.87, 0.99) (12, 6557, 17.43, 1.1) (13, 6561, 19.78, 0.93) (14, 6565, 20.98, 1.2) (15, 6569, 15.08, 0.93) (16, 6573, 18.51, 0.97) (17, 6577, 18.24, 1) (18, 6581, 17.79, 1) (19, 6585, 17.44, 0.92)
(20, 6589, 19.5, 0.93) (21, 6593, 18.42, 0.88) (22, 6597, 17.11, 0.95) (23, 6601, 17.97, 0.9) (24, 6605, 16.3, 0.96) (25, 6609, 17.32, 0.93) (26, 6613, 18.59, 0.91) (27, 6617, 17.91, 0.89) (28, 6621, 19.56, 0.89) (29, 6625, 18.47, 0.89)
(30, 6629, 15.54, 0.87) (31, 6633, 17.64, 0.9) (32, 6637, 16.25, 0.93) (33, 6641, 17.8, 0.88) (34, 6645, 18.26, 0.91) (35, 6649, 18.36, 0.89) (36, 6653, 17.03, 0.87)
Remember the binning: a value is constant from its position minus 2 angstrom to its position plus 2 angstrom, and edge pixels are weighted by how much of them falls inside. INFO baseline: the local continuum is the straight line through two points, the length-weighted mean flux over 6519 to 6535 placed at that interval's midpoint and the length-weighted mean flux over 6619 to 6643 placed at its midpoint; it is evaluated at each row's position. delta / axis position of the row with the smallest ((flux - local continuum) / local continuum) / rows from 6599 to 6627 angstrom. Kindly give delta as 6605 angstrom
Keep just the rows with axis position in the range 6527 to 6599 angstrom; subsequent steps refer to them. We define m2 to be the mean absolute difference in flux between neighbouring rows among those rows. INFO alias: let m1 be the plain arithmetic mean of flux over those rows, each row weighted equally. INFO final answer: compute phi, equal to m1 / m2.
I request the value 10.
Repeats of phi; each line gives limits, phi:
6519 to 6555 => 12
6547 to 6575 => 7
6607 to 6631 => 12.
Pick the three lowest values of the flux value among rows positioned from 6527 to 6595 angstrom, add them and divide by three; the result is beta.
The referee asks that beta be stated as 15.98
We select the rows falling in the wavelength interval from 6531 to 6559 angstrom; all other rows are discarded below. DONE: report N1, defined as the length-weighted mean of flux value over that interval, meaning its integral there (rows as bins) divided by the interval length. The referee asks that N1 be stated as 18.0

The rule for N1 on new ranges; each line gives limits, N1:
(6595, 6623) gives 17.8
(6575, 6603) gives 18.1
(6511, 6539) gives 18.1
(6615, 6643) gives 17.6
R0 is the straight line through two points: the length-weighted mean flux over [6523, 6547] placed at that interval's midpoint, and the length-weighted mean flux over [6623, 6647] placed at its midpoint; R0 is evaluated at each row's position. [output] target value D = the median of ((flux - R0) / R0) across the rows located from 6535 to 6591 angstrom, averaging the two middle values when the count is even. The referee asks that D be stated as 0.040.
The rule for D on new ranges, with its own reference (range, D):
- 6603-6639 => 0.018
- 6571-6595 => 0.051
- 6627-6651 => 0.023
